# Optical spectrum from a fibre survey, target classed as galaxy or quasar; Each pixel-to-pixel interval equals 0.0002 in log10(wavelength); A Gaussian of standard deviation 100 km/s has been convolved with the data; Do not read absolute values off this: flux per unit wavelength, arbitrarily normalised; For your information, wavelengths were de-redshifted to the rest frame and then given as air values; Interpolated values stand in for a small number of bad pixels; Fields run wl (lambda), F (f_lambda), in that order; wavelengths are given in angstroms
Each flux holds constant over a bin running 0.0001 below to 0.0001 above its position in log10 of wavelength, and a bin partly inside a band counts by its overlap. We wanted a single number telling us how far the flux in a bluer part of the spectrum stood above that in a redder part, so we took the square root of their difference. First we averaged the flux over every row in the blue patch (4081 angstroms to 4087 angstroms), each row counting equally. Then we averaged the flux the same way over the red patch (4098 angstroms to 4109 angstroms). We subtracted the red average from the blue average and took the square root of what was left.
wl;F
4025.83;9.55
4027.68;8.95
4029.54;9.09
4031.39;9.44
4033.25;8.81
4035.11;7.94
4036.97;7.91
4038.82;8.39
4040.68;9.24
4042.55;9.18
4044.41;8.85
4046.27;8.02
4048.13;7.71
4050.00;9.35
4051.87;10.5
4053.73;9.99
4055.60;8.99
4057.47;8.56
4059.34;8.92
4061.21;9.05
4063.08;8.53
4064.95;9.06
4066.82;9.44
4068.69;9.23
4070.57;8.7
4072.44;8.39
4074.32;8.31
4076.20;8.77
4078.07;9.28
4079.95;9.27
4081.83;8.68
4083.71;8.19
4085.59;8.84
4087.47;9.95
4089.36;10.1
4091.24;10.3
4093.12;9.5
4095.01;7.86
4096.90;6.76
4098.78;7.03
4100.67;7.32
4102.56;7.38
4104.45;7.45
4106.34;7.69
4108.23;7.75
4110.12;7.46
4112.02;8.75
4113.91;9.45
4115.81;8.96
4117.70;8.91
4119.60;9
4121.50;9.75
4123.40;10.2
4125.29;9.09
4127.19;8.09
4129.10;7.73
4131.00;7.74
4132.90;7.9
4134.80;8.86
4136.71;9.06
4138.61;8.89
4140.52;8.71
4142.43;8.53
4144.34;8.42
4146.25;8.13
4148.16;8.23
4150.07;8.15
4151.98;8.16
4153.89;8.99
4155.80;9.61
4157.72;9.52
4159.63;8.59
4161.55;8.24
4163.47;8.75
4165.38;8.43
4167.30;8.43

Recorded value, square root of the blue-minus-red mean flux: 1.1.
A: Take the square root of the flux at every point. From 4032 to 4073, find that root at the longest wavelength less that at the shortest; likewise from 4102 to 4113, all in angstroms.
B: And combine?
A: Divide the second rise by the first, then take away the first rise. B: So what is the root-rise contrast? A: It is -3.3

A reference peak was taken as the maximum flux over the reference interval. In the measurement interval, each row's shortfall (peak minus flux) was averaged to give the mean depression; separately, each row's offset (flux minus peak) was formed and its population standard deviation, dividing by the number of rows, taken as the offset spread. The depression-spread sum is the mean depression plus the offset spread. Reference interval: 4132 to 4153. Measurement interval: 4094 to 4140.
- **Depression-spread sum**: 1.7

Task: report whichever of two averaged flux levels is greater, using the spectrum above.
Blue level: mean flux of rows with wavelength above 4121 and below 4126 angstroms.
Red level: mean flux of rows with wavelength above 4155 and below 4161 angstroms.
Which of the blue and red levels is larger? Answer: 9.7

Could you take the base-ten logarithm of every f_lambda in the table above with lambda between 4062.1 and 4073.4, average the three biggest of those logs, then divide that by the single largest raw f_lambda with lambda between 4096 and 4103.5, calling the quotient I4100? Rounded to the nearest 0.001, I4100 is 0.131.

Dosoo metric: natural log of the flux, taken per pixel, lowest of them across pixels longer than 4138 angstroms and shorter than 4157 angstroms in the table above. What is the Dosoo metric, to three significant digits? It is 2.10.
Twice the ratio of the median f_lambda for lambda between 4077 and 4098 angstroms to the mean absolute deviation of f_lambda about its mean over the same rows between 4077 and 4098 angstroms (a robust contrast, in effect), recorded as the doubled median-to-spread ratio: 22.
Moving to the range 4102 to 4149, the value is 27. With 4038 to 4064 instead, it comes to 34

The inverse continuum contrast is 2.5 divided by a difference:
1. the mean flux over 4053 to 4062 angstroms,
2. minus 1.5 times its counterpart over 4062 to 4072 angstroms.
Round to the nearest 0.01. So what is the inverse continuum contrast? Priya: -0.57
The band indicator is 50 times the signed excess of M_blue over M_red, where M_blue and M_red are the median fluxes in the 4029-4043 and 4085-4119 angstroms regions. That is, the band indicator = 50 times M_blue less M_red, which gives 32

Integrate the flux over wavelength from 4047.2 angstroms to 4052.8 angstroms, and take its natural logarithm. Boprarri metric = 3.94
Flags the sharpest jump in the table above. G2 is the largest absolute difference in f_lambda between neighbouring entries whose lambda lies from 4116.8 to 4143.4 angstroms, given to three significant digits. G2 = 1.11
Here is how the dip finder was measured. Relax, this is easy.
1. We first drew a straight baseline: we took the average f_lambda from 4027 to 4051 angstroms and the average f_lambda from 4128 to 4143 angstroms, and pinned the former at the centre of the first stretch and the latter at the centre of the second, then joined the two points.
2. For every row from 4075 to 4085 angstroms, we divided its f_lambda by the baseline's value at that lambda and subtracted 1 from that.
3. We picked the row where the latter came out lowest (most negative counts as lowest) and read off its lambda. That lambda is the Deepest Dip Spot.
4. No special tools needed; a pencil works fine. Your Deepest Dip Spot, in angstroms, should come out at 4083.71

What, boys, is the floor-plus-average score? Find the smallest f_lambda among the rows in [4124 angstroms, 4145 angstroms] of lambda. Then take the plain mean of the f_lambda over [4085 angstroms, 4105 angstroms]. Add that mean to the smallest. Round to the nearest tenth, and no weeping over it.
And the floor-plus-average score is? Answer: 16.1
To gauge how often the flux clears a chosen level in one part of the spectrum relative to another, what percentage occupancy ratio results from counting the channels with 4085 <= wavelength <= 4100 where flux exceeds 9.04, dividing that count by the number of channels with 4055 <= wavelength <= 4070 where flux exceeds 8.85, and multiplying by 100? 67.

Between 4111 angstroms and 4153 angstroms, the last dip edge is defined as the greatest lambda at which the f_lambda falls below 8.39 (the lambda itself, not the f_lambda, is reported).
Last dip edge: 4151.98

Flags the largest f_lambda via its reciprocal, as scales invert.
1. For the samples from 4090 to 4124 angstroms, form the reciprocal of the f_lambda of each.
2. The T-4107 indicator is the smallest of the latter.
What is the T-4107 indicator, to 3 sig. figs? 0.0971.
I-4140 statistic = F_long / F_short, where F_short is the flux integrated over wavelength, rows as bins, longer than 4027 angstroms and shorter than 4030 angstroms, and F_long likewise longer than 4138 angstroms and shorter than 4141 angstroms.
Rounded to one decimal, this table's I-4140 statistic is 1.0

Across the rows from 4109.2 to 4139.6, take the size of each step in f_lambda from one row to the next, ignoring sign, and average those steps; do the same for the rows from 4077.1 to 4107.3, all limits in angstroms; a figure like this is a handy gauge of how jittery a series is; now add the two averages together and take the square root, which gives 1.015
